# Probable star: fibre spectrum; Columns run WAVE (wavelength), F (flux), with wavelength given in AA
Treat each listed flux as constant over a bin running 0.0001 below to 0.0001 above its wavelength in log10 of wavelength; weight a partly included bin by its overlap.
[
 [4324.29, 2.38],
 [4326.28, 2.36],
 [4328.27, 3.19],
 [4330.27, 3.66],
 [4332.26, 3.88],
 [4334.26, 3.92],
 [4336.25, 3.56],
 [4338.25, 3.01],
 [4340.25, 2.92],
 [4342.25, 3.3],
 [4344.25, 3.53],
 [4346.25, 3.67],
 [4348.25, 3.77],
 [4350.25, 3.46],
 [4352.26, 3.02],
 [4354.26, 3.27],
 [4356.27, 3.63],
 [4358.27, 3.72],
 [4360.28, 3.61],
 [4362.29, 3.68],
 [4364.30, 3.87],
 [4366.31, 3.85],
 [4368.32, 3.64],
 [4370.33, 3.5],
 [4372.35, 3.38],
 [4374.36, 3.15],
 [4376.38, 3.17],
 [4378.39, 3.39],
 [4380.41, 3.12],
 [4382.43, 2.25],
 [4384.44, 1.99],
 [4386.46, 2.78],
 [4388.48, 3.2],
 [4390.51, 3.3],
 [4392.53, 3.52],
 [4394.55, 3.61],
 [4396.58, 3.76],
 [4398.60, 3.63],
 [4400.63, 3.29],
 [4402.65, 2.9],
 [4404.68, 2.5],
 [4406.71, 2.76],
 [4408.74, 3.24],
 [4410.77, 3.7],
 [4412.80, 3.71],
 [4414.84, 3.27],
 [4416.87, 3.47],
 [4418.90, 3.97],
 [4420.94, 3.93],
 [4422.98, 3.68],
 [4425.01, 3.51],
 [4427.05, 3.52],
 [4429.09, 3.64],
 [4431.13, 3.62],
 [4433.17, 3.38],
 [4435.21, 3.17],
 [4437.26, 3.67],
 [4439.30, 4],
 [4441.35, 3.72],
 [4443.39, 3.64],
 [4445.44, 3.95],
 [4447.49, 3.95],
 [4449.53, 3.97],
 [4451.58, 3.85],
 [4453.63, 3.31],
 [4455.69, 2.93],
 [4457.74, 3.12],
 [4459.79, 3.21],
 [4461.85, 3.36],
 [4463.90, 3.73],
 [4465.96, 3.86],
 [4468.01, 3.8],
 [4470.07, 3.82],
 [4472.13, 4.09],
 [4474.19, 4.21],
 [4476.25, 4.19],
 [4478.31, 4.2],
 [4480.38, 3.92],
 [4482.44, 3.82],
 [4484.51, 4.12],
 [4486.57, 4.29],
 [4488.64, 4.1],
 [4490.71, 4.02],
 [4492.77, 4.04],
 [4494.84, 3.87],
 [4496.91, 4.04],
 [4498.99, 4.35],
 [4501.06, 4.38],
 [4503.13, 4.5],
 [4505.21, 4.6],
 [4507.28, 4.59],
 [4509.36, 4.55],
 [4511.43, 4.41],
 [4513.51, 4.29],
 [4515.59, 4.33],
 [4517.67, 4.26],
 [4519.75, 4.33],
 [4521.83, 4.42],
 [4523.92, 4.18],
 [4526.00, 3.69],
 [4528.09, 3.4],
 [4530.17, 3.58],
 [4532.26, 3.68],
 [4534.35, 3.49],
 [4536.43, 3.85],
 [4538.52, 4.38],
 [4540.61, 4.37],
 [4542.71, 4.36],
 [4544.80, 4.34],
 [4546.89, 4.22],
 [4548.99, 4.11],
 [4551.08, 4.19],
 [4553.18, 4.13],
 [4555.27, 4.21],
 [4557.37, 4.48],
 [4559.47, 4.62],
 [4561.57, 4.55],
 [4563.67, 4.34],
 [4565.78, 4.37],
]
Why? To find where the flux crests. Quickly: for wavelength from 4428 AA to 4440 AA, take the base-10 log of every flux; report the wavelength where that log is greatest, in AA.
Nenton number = 4439.30 AA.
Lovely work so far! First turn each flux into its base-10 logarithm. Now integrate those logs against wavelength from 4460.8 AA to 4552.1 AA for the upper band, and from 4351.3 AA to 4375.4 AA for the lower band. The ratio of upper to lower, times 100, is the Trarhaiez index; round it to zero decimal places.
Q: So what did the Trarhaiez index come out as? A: 424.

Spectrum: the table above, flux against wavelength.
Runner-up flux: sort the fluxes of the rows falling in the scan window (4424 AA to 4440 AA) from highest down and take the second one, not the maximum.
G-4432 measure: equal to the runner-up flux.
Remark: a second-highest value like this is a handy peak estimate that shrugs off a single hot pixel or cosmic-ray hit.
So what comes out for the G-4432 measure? 3.67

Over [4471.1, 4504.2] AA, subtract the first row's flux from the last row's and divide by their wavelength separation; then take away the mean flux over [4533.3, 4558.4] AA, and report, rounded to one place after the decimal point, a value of -4.2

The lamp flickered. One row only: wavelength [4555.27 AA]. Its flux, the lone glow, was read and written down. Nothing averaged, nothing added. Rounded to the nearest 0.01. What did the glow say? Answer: 4.21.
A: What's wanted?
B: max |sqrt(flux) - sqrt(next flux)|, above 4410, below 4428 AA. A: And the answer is 0.130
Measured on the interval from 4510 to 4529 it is 0.124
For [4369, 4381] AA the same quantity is 0.075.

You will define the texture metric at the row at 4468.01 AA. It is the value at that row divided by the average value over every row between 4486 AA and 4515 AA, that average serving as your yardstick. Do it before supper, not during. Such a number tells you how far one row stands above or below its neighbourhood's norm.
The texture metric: 0.89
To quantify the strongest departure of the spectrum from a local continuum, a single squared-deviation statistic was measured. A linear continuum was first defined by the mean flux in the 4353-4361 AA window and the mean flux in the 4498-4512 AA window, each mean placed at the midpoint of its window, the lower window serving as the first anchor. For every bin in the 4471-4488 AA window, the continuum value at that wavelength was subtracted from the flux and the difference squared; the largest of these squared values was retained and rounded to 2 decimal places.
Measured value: 0.27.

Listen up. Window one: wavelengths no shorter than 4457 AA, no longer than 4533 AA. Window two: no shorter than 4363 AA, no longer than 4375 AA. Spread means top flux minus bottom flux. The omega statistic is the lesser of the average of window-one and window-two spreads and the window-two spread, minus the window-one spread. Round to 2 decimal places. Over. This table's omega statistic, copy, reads -0.76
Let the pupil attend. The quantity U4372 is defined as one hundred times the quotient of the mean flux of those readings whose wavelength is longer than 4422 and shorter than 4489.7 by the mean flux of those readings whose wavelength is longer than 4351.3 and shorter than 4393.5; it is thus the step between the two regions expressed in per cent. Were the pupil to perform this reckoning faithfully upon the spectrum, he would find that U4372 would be 114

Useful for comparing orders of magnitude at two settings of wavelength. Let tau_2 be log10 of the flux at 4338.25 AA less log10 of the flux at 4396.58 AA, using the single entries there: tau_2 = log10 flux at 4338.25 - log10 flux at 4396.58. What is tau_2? -0.10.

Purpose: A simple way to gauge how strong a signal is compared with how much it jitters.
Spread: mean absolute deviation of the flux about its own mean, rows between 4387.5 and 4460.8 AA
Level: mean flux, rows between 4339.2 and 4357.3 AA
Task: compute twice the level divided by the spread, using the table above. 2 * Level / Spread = 23.1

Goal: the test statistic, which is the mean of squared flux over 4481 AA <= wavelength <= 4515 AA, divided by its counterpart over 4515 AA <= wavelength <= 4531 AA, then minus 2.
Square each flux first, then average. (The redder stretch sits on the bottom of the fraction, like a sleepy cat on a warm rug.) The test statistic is -0.89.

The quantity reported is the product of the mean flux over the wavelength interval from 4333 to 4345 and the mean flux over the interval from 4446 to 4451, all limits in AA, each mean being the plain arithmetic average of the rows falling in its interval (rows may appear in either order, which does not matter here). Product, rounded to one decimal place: 13.4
